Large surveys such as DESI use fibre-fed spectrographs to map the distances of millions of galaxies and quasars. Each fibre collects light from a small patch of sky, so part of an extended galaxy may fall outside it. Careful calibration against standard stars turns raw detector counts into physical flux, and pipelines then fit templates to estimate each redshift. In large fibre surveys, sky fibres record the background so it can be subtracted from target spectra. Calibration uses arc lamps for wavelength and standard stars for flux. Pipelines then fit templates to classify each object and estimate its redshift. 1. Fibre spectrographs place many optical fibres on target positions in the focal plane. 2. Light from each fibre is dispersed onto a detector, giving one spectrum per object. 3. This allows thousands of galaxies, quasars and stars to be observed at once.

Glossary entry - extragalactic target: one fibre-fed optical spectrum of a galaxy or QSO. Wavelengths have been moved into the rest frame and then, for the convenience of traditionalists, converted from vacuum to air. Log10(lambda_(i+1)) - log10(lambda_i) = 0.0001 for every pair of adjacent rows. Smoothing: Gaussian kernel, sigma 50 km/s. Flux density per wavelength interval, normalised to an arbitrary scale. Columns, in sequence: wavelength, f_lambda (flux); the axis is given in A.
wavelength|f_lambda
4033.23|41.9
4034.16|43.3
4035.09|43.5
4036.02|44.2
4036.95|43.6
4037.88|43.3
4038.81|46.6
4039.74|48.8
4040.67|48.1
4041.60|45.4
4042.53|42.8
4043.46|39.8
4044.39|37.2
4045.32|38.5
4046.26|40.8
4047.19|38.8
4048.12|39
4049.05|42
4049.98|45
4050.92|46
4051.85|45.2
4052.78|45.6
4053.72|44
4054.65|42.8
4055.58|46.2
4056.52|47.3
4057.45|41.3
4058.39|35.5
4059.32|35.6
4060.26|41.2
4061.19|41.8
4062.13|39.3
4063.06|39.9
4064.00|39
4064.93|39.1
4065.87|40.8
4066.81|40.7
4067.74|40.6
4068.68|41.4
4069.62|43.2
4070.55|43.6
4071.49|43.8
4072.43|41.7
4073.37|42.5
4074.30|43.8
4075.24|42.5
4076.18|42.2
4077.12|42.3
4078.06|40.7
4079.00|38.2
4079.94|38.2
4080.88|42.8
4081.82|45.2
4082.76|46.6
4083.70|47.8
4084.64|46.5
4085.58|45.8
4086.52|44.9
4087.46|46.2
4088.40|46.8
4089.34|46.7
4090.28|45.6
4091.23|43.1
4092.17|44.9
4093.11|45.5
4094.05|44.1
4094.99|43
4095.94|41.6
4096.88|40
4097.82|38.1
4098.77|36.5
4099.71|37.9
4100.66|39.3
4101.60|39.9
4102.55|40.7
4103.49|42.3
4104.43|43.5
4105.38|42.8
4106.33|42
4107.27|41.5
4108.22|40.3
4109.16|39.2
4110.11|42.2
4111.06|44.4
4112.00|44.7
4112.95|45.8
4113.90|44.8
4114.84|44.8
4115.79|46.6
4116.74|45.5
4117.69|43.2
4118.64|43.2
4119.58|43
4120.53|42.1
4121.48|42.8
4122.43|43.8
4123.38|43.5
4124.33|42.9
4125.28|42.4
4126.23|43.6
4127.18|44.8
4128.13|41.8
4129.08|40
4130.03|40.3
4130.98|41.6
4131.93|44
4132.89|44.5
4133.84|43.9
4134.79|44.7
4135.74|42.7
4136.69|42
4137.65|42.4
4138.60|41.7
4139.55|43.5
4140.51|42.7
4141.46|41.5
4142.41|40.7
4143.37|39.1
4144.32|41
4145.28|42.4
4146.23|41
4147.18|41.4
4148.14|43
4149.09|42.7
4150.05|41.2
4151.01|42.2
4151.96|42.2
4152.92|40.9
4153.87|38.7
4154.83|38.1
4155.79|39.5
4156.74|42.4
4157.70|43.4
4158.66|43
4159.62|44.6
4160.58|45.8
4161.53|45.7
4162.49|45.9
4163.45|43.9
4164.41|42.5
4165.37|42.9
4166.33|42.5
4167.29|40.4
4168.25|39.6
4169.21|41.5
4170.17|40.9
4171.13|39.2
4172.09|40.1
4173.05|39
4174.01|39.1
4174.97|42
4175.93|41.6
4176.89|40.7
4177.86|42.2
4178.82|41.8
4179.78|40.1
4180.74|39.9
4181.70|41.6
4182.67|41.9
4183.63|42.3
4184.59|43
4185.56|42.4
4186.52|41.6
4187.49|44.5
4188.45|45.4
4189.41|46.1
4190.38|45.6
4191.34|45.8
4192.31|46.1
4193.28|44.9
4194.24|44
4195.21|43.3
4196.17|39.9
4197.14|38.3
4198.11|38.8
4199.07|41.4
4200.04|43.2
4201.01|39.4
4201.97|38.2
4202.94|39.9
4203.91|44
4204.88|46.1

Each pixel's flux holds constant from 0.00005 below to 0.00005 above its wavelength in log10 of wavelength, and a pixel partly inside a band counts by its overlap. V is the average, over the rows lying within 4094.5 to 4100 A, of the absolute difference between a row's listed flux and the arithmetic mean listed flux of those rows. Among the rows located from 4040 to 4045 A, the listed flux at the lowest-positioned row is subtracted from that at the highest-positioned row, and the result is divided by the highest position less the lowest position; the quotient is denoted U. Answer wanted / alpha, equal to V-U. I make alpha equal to 4.9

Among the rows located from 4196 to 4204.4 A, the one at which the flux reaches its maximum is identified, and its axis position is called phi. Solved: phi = 4203.91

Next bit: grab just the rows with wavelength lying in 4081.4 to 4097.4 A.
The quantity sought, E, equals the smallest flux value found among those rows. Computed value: 40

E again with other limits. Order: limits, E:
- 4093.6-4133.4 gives 36.5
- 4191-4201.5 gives 38.3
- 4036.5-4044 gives 39.8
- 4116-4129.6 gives 40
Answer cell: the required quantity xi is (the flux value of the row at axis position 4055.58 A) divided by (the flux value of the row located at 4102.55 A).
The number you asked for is 1.14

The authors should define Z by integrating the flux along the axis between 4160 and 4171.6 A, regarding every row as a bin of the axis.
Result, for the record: 494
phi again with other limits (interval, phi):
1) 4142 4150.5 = 4148.14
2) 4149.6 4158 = 4157.70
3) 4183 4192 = 4189.41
